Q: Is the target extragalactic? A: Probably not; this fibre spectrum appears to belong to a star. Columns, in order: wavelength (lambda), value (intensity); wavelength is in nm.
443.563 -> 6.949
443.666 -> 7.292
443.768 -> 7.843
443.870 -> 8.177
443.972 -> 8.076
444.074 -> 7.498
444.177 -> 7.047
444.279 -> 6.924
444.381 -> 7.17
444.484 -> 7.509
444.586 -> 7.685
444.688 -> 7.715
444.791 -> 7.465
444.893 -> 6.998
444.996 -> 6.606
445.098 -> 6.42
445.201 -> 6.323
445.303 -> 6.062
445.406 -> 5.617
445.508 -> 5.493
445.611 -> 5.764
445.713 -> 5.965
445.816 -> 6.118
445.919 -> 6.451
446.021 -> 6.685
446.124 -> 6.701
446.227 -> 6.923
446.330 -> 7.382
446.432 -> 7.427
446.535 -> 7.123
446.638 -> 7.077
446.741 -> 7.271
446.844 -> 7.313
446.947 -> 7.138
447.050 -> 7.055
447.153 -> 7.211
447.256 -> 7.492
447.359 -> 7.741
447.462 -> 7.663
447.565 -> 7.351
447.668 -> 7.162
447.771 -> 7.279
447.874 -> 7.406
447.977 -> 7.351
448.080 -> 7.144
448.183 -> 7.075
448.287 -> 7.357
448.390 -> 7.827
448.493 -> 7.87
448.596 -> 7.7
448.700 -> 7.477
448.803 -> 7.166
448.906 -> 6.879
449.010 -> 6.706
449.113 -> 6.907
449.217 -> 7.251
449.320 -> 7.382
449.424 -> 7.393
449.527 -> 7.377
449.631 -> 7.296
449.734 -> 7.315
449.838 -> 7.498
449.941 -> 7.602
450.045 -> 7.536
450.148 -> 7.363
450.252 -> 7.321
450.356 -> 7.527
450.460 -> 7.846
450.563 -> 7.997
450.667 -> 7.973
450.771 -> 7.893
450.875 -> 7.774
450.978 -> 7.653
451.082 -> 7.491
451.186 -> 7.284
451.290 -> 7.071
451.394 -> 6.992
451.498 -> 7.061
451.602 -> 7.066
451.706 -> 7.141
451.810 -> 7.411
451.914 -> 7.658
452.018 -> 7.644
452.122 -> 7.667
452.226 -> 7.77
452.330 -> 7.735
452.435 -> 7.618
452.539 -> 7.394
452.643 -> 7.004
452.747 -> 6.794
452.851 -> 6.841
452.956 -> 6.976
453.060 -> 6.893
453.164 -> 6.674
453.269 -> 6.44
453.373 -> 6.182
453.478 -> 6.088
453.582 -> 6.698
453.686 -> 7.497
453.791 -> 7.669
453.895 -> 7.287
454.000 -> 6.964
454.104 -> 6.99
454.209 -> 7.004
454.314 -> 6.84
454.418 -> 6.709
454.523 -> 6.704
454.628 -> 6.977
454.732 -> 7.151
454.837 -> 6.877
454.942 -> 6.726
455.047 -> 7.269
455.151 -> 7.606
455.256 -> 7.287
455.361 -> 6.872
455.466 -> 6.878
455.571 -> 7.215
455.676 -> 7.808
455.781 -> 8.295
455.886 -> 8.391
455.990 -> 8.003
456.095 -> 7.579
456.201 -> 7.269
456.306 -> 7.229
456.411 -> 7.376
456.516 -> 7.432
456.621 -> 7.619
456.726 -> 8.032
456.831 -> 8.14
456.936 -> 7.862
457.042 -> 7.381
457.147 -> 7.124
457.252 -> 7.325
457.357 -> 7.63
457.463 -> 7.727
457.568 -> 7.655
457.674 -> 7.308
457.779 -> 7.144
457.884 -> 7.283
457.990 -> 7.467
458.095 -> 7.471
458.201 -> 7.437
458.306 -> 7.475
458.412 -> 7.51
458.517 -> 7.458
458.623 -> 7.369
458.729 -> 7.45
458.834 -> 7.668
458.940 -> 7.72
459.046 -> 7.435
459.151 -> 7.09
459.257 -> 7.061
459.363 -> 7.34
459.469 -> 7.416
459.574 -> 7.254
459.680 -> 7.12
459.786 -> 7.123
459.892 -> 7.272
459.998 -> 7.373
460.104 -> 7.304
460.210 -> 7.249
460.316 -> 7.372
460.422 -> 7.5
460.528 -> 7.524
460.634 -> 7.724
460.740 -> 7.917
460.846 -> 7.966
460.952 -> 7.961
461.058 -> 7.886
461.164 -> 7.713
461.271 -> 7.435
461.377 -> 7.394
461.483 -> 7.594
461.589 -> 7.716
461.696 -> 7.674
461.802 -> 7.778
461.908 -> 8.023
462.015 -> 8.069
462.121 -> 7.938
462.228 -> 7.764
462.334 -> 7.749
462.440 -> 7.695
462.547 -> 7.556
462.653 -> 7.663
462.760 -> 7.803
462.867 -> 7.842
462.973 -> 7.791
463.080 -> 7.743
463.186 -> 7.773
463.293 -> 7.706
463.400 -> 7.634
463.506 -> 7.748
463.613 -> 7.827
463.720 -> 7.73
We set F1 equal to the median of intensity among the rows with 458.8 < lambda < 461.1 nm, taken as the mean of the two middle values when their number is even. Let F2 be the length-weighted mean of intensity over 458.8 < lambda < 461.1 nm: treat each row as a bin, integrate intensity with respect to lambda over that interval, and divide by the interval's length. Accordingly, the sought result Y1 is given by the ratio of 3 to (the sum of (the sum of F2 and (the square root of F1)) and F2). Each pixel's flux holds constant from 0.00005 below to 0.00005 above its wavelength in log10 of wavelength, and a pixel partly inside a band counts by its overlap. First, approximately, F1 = 7.39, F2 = 7.46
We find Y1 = 0.170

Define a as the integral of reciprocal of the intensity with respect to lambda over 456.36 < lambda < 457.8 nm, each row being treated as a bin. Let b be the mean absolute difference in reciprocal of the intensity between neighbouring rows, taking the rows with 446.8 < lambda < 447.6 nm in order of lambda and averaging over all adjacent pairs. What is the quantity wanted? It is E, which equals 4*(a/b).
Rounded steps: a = 0.19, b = 0.0035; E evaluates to 219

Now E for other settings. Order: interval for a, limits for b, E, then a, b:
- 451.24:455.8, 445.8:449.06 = 692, 0.64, 0.0037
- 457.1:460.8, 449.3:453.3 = 833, 0.50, 0.0024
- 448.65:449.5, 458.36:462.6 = 222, 0.12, 0.0021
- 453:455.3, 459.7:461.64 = 650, 0.33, 0.0021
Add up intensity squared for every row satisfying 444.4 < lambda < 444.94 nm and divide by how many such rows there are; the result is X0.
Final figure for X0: 55.9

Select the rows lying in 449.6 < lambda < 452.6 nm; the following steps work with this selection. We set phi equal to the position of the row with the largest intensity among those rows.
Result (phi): 450.563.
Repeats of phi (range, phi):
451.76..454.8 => 452.226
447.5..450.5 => 448.493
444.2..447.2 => 444.688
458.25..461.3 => 460.846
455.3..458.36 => 455.886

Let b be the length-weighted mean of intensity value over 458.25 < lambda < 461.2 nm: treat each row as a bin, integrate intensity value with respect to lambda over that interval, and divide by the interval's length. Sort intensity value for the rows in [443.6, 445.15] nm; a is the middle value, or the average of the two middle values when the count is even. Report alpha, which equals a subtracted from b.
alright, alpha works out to 0.01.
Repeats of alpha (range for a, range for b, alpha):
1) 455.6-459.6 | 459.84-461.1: 0.13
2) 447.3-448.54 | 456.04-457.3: 0.18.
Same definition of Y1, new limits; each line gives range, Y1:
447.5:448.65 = 0.171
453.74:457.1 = 0.172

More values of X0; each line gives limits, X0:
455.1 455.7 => 53.1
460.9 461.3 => 60.1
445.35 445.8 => 32.6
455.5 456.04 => 63.3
